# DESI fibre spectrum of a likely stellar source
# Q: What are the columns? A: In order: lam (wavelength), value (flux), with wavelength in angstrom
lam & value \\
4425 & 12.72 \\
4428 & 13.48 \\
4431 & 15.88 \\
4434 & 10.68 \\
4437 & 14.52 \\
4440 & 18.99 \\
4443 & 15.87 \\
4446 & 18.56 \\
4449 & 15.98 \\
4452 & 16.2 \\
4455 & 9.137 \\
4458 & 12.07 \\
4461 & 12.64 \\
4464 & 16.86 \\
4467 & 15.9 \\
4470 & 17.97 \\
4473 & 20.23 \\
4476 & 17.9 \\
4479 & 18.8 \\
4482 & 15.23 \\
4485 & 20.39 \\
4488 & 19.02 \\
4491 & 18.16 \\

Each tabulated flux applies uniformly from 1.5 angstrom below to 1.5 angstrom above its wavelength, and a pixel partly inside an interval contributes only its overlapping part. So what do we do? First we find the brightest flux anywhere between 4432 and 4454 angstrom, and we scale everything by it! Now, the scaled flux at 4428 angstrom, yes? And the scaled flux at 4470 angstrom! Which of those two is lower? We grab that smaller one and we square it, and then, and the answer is 0.50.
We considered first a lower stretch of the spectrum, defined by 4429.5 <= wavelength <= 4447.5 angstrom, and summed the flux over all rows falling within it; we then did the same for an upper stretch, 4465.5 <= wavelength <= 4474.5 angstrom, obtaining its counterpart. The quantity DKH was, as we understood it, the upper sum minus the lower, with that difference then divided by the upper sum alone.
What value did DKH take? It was -0.75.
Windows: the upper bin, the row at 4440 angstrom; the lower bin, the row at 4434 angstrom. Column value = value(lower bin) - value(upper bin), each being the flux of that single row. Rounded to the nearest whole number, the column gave -8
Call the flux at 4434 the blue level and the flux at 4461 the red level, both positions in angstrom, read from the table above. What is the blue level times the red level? 135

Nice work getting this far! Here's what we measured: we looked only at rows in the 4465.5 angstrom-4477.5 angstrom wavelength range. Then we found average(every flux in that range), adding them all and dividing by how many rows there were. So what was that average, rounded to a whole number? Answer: 18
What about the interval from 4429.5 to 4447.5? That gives 16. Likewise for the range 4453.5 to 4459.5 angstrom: 11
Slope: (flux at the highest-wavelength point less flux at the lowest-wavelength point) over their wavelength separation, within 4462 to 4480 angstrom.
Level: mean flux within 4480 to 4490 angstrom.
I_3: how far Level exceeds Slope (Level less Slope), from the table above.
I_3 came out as 18.1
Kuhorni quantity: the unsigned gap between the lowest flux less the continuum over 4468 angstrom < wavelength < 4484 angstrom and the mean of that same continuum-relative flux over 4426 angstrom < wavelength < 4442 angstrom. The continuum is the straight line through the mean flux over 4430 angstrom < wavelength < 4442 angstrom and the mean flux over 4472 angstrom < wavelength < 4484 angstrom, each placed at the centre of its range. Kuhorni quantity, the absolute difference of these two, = 3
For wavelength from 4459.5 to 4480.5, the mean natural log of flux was 2.83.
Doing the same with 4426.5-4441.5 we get 2.67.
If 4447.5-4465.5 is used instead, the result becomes 2.60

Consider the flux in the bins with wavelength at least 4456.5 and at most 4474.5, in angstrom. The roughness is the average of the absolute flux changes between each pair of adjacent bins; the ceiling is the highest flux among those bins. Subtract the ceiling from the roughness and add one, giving -17.2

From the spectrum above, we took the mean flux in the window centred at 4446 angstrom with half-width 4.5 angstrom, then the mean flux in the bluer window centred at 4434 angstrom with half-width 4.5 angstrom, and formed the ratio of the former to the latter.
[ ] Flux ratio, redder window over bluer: 1.23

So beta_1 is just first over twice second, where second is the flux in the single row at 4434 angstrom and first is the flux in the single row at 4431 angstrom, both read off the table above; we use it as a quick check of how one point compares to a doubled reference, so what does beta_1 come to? 0.74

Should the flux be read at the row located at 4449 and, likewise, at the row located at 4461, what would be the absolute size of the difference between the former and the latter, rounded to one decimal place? 3.3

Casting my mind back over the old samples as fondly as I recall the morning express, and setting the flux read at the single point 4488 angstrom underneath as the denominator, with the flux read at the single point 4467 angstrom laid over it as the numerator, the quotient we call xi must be 0.84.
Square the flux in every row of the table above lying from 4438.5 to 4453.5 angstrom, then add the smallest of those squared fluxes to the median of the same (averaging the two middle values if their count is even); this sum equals 514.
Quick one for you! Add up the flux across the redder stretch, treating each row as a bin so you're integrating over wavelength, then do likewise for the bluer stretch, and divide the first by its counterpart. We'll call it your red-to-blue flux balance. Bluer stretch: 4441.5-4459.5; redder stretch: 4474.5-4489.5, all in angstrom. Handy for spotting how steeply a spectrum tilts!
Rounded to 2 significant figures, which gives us 1.0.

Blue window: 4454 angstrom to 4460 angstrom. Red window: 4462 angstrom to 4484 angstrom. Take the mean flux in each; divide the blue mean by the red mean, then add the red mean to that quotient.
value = 18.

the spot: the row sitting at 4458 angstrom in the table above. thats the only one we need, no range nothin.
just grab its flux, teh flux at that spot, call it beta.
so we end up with 12.07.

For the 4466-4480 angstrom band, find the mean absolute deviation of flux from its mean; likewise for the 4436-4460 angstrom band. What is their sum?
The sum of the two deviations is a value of 3.5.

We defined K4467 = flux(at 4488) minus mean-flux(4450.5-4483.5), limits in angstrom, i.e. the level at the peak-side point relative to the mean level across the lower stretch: 3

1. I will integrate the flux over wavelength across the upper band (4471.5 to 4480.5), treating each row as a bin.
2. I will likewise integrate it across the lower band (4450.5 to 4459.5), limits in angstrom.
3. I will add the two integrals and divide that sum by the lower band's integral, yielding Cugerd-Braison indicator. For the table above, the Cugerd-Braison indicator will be 2.52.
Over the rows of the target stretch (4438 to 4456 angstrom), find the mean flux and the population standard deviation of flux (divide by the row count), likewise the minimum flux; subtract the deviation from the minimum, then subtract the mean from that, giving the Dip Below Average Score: -10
